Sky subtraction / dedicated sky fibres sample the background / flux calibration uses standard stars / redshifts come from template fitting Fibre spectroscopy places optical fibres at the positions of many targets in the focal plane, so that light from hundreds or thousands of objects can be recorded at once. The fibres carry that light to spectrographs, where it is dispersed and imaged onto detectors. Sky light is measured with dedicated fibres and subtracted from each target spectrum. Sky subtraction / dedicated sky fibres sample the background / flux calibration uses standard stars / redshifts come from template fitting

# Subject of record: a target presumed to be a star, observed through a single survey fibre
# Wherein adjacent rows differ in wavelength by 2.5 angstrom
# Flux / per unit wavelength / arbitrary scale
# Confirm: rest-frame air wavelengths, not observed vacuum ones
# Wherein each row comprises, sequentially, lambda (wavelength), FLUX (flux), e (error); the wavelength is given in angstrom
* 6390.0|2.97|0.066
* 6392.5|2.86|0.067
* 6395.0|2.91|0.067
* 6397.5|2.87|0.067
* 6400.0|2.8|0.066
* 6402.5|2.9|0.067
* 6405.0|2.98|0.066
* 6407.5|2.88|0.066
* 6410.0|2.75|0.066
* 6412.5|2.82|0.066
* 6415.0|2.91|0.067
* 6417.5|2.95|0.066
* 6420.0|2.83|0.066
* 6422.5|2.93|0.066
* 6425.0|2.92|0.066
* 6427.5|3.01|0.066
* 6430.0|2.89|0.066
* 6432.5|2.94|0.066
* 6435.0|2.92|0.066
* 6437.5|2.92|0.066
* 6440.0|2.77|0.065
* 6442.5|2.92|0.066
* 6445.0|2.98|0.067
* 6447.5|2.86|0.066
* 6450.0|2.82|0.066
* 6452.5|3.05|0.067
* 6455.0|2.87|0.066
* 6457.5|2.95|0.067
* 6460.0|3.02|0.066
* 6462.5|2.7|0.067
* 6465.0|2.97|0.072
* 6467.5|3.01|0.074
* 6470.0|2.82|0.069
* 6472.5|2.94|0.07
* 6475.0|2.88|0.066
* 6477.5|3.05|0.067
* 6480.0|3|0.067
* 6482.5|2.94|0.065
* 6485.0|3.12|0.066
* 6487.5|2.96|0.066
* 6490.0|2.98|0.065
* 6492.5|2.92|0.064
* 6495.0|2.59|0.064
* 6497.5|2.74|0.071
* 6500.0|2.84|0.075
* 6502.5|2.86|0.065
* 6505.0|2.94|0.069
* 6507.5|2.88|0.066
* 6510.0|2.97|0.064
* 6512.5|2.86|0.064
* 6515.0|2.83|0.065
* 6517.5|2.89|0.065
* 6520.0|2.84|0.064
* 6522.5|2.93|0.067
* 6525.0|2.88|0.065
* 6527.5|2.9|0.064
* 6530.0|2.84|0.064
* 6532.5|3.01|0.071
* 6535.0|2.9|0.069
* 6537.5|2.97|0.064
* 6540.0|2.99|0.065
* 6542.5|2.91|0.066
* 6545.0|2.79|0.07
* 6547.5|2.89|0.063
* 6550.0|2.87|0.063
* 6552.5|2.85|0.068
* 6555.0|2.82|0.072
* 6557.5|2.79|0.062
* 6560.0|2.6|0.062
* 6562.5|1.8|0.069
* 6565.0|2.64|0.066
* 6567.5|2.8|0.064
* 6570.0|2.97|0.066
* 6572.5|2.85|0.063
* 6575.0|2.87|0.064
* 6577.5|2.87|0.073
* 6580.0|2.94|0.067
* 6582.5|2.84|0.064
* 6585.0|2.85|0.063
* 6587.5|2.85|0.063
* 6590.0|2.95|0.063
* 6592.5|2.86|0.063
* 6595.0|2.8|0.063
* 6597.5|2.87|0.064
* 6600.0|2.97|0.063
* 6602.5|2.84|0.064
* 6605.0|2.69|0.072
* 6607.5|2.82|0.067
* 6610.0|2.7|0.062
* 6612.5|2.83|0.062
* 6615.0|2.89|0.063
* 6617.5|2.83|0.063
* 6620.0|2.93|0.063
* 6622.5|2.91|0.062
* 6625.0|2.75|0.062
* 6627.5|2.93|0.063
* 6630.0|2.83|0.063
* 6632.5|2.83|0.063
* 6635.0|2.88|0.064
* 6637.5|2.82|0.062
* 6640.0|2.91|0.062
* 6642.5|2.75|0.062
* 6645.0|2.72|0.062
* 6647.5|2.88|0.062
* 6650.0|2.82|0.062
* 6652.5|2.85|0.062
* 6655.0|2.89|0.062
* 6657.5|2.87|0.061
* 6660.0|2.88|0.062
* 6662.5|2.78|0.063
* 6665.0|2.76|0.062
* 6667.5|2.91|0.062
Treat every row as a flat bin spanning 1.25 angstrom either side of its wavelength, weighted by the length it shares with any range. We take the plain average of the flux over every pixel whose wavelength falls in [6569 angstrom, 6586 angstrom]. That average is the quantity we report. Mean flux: 2.88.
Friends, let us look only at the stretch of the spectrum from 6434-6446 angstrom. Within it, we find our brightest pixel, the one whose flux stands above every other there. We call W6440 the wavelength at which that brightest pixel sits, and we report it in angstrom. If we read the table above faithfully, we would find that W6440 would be 6445.0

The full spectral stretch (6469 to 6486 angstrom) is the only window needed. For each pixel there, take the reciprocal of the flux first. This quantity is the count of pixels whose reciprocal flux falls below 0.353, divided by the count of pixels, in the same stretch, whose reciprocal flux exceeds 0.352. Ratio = 6.0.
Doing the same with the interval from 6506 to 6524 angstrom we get 3.0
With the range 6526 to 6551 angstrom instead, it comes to 4.5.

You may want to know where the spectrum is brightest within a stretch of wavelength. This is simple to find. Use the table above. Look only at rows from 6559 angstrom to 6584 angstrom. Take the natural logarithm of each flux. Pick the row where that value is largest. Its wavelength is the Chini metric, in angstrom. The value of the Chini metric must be 6570.0 angstrom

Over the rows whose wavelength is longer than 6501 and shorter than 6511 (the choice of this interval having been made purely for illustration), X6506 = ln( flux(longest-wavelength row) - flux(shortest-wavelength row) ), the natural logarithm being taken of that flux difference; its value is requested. -2.2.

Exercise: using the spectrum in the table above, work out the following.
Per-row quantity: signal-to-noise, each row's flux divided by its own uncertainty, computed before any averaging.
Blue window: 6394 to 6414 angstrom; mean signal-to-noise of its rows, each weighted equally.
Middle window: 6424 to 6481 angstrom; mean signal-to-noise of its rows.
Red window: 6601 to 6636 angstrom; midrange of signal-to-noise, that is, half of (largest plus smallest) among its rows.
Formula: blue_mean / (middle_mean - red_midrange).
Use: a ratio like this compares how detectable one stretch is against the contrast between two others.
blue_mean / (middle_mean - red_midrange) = 31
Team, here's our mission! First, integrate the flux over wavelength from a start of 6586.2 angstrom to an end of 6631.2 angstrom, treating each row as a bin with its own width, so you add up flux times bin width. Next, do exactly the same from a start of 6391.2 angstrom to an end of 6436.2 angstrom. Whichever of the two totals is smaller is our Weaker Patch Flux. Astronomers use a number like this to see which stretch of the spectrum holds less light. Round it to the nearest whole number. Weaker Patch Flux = 128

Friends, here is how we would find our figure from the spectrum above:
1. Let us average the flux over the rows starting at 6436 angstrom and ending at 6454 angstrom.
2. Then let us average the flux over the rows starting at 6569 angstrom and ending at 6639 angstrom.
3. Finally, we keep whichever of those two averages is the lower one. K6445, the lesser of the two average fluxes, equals 2.86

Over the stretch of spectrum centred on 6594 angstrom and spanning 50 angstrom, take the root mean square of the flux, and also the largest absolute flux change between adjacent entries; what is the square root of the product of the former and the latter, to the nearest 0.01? 0.65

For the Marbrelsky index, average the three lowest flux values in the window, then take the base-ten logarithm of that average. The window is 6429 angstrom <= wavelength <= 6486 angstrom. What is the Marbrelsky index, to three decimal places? 0.441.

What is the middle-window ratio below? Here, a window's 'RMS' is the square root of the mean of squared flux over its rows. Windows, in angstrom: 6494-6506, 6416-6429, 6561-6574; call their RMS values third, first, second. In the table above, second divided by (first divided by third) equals 2.53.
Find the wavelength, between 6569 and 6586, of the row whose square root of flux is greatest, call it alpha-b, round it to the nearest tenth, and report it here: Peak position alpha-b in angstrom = 6570.0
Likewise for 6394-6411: 6405.0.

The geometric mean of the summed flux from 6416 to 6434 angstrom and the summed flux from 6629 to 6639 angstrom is 15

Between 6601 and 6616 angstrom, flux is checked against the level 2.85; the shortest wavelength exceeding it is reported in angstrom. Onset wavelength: 6615.0 angstrom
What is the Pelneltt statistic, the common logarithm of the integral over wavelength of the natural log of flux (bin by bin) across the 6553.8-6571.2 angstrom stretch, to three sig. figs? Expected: 1.22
